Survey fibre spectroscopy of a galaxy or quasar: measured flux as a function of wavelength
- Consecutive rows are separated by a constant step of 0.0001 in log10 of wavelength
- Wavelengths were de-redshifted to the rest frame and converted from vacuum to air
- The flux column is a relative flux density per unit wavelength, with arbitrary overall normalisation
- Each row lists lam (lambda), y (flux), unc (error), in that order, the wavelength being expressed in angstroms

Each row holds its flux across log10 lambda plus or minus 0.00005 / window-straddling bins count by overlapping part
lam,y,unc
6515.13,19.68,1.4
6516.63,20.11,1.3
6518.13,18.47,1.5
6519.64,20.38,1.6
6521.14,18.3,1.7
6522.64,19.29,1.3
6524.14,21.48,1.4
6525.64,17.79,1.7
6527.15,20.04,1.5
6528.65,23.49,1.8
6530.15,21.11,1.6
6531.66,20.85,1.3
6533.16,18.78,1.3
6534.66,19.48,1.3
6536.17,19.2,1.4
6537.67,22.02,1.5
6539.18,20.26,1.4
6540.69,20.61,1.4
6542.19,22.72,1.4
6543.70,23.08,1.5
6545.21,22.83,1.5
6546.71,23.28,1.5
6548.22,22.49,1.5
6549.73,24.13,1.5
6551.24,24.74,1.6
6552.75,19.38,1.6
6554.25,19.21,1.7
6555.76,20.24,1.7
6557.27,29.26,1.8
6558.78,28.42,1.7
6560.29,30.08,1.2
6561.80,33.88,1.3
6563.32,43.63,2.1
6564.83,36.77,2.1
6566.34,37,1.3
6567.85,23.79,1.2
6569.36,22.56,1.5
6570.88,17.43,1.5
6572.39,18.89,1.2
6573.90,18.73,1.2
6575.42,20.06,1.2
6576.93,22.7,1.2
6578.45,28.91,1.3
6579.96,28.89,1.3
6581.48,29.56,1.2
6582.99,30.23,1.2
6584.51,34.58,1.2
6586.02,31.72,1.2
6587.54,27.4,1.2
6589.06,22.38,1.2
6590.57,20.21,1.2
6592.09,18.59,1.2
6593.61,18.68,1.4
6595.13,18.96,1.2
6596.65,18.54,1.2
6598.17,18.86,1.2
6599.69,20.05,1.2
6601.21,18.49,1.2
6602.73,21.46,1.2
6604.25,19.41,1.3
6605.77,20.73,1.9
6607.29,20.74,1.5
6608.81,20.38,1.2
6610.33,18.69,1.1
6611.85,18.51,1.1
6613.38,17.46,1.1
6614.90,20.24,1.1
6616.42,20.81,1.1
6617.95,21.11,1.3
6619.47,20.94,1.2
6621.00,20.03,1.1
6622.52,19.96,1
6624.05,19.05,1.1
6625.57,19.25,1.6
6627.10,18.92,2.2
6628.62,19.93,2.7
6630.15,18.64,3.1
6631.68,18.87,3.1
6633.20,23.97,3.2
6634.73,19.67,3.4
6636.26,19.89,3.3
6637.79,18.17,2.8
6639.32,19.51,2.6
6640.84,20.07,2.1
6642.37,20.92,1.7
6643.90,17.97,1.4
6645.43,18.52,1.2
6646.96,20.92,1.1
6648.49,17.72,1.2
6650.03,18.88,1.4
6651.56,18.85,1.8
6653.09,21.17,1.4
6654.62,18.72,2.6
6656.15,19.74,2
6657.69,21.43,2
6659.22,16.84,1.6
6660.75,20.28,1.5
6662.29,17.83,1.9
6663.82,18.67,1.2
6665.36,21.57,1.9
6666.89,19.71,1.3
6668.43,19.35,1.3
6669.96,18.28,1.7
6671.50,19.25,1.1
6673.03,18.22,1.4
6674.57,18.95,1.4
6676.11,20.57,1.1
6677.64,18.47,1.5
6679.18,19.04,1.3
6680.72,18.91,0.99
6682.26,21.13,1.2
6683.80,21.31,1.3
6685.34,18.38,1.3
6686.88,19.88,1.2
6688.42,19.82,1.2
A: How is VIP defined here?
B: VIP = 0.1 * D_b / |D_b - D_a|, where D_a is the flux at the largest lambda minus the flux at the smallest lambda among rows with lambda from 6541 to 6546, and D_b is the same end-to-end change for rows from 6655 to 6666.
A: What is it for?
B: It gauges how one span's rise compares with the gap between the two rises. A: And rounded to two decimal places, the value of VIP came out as 0.11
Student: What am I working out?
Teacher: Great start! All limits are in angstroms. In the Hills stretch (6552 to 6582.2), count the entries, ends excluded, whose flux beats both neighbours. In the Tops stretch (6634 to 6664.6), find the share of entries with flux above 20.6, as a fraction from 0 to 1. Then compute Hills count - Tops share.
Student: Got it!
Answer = 4.8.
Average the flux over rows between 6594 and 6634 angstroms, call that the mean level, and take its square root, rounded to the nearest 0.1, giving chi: 4.4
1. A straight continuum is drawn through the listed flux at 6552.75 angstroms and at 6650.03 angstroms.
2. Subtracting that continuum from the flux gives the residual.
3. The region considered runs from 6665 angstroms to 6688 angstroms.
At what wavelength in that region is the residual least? 6673.03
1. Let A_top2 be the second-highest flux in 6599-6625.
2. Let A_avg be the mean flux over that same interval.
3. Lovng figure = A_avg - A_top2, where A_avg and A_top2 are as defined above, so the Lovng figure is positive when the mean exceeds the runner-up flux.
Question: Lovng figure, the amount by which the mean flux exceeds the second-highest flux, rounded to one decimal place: -1.2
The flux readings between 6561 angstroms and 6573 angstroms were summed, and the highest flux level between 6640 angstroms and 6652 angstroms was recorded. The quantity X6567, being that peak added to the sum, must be 255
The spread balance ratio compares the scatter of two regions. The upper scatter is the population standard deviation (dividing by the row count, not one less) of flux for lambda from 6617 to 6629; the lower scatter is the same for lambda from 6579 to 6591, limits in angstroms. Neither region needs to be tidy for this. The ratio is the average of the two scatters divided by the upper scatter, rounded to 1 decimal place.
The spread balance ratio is 3.4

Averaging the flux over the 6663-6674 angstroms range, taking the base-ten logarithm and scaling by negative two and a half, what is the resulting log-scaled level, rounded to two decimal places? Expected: -3.21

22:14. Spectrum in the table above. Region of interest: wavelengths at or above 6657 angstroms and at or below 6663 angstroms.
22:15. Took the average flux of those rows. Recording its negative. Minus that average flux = -19.1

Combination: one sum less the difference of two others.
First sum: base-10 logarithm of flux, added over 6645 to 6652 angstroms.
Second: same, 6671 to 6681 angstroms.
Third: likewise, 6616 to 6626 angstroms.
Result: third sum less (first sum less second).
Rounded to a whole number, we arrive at 12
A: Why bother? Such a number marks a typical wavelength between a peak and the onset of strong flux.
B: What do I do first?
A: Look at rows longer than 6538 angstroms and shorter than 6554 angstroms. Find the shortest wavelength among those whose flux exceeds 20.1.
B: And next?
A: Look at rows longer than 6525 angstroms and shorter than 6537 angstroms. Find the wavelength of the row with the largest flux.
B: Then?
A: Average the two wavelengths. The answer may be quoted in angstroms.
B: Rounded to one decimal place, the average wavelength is 6533.9 angstroms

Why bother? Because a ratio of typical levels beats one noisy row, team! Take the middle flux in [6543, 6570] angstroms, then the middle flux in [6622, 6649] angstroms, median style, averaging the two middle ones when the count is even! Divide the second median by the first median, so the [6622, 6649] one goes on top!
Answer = 0.81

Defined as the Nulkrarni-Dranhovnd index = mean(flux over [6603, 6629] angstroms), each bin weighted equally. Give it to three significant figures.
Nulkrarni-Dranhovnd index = 19.8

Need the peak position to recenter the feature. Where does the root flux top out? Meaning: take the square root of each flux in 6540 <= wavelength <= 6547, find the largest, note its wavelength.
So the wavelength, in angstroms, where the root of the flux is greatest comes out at 6546.71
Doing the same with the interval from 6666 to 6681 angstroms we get 6676.11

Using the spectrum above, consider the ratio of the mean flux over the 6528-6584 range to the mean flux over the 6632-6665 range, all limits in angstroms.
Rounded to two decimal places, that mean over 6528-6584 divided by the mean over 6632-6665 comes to 1.26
